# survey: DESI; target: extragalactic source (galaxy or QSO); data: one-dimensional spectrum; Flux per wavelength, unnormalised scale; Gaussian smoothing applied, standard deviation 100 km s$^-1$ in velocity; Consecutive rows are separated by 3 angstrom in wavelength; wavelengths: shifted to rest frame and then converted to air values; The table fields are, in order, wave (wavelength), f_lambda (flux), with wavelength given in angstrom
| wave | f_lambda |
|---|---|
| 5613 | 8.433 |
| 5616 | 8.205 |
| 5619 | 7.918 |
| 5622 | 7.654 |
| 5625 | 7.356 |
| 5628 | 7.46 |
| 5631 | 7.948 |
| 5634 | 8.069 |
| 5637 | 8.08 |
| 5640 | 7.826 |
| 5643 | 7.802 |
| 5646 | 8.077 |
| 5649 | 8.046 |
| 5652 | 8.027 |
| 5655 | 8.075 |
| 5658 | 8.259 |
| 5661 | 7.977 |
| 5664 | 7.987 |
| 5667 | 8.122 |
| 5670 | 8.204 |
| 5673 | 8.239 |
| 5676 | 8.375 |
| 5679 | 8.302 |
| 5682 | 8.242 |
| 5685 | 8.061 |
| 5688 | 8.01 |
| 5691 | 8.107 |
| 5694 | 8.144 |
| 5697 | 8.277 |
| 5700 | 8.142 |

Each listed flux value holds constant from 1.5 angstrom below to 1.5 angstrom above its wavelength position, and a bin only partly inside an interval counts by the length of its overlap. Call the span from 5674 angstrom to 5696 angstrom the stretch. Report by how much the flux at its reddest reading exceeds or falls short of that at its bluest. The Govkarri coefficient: -0.23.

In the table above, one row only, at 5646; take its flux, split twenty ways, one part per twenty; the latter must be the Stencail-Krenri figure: 0.404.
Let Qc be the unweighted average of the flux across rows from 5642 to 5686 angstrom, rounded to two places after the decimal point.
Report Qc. 8.12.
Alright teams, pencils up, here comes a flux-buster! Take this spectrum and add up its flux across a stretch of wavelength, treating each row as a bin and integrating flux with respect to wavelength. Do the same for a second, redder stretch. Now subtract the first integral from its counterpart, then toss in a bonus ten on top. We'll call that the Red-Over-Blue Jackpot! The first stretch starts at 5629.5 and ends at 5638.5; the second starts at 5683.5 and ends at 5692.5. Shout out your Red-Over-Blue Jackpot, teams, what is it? 10.2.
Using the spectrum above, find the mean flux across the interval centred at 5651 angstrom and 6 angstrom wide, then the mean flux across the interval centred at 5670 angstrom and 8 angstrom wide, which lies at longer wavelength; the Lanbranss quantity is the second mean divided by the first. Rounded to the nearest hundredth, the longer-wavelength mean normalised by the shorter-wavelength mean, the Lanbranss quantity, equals 1.02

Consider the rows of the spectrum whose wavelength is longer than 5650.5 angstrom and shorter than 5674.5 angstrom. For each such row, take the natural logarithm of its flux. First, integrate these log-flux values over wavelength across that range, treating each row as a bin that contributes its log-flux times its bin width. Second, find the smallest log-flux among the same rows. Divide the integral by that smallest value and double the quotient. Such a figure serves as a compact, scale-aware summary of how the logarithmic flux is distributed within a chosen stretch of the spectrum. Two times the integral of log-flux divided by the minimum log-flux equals 48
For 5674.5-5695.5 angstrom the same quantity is 42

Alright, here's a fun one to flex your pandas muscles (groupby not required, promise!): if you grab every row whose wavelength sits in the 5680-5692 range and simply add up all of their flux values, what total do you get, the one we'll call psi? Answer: 32.4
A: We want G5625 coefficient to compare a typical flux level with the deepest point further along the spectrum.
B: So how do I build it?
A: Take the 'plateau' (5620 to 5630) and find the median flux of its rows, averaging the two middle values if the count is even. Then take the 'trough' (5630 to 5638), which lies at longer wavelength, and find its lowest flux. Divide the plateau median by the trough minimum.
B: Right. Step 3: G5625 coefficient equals 0.94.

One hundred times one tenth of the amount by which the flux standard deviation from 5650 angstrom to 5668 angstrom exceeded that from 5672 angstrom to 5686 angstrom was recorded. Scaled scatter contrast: -0.1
